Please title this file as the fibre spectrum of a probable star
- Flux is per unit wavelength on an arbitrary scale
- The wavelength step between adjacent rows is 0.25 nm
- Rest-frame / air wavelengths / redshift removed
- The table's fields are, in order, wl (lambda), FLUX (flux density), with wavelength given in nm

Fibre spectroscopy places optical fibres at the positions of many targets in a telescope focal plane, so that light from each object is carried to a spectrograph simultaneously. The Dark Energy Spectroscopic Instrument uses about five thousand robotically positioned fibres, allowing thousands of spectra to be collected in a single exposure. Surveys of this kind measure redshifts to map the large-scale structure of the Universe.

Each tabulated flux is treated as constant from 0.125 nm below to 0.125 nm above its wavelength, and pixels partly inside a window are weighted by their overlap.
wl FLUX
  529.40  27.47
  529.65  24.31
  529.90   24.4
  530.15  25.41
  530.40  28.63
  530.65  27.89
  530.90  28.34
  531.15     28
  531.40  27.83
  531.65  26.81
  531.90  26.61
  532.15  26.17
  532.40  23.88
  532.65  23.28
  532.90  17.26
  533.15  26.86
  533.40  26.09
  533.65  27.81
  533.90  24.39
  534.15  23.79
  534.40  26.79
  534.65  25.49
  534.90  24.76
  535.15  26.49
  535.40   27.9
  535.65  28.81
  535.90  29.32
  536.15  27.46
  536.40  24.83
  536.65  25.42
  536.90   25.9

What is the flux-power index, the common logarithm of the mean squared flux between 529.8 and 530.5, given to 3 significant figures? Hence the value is 2.84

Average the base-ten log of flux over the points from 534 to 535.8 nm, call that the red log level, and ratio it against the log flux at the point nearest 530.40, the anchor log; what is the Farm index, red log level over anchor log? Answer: 0.97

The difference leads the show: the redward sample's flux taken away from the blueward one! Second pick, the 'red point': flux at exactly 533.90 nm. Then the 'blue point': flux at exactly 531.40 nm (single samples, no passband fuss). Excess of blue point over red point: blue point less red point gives 3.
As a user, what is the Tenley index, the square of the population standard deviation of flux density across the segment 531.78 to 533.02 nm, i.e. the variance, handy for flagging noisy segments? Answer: 11.2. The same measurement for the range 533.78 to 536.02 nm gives 3.5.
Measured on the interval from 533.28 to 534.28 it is 2.5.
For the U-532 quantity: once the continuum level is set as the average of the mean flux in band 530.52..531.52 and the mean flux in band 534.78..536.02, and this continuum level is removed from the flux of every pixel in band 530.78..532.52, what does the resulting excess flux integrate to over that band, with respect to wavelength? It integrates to -1.6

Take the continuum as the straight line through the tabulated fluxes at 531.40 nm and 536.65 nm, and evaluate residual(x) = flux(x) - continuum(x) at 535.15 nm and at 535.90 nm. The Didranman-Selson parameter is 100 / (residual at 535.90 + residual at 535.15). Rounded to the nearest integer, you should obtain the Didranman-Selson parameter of 25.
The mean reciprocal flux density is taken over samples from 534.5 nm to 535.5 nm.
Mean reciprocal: 0.0383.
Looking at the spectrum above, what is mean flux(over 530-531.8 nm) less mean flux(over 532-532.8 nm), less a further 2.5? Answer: 1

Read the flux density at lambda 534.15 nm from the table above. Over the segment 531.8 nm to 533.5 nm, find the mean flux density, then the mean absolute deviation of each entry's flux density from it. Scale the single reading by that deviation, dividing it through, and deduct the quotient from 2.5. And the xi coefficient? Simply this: -7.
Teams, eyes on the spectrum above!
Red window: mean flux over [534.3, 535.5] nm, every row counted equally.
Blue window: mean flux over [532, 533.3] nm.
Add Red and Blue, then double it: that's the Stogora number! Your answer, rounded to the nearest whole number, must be 100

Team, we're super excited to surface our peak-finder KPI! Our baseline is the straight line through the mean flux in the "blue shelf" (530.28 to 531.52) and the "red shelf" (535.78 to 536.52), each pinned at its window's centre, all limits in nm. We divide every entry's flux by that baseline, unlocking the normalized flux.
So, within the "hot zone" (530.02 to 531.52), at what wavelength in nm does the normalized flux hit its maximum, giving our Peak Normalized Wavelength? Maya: 530.40 nm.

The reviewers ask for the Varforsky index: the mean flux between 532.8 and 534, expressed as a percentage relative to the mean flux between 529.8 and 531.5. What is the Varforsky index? 90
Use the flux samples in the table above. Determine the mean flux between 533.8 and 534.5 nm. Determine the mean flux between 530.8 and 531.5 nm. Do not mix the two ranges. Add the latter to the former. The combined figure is 53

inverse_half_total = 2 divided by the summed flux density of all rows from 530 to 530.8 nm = 0.0244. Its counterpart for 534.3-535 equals 0.0260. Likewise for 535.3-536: 0.0232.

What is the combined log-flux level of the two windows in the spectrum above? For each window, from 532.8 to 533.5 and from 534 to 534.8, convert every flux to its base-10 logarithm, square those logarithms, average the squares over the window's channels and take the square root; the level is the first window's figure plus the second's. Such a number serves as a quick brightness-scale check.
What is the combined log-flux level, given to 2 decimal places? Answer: 2.77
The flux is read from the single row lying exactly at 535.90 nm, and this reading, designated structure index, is 29.32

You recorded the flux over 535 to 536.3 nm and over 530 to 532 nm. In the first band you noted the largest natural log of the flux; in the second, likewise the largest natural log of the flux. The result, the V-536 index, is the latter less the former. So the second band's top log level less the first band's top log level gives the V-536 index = -0.024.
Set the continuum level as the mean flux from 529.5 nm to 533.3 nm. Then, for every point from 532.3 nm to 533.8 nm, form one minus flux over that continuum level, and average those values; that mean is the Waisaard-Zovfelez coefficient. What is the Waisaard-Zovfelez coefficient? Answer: 0.06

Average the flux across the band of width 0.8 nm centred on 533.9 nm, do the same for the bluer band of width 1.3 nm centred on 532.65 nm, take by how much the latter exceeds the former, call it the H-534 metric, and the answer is -1.8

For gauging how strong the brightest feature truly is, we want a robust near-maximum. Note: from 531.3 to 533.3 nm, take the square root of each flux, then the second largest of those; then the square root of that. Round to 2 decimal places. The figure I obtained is 2.28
